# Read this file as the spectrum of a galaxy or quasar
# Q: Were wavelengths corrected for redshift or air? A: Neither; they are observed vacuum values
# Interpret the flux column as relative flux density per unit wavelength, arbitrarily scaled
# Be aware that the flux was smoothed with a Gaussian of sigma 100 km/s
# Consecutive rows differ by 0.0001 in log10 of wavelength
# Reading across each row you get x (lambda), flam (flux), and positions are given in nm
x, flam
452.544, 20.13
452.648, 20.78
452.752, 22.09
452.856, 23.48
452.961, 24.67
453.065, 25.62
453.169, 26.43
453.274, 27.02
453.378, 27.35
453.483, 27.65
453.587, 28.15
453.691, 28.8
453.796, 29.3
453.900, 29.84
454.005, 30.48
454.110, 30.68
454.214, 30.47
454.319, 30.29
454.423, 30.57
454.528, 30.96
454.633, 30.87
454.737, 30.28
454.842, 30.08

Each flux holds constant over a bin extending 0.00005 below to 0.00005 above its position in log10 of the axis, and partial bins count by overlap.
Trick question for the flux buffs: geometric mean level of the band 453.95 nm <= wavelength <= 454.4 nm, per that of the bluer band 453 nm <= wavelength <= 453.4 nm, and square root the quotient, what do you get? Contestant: 1.07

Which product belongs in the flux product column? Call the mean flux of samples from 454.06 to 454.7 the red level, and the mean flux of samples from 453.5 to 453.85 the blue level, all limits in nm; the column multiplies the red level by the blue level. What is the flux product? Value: 881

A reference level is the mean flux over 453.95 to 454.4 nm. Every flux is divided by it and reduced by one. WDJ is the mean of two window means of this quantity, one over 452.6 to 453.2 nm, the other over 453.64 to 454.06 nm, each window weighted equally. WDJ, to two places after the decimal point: -0.12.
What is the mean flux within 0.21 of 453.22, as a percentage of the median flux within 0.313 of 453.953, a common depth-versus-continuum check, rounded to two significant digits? 88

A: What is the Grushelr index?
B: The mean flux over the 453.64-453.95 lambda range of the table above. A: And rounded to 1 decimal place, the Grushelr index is 29.3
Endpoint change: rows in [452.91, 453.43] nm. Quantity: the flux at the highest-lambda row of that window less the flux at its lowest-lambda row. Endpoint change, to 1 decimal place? 2.7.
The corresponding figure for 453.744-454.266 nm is 1.2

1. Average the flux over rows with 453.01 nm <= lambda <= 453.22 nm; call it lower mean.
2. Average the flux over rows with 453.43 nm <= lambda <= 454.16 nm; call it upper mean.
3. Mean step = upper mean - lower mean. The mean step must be 3.2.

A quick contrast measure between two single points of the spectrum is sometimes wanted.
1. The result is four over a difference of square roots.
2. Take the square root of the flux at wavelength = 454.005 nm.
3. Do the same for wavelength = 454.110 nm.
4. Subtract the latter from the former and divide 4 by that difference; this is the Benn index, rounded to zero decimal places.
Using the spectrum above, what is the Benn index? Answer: -221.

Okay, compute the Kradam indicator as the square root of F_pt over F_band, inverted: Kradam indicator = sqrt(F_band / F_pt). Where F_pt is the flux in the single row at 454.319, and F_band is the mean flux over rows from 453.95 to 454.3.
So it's 1.00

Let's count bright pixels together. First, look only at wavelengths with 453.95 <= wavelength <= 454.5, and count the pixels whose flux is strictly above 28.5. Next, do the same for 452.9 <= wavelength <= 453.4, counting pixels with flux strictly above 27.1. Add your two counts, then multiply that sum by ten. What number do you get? 60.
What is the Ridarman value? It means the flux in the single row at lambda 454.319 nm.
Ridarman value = 30.29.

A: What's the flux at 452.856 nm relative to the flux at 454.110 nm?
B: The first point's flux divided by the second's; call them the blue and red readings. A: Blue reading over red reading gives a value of 0.77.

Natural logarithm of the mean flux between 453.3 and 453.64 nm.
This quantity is 3.32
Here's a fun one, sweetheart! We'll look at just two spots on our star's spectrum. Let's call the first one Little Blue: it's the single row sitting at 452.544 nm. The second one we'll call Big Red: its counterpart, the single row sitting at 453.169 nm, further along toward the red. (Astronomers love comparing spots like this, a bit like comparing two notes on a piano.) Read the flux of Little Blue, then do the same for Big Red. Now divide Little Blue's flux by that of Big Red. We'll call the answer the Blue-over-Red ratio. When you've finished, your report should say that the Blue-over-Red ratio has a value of 0.76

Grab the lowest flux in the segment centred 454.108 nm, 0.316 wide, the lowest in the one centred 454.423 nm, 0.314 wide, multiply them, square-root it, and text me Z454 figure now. 30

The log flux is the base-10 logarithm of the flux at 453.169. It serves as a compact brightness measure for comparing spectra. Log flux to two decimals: 1.42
